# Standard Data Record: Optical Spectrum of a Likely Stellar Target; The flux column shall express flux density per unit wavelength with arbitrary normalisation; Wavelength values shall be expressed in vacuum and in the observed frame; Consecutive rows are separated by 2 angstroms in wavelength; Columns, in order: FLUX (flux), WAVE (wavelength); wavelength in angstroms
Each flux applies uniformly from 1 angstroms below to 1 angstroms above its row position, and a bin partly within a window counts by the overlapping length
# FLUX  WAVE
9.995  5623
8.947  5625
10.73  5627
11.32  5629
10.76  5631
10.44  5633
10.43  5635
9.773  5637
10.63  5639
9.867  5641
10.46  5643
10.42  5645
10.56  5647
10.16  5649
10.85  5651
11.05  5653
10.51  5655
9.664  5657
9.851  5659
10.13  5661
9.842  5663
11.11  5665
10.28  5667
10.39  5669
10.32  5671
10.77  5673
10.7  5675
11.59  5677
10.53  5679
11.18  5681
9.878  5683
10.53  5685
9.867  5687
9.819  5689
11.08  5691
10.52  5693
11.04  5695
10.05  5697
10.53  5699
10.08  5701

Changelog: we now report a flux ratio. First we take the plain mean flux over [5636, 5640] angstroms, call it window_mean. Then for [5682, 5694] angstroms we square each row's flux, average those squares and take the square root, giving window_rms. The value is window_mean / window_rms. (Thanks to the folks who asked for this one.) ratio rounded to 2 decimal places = 0.99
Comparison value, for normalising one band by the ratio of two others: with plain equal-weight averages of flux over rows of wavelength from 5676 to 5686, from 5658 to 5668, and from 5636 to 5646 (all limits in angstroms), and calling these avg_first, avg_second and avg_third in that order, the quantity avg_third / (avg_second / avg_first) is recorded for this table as 10.73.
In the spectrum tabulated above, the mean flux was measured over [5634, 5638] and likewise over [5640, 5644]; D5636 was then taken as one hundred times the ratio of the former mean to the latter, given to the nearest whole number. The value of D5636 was 99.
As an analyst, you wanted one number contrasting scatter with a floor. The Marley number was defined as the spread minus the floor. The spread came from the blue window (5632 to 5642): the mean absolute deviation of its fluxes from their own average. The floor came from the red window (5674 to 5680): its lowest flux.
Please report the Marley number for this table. -10.2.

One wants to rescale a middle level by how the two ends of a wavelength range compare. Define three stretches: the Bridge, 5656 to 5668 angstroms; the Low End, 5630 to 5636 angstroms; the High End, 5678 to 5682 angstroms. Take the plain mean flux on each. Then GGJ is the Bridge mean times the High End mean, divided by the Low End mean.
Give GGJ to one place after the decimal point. 10.4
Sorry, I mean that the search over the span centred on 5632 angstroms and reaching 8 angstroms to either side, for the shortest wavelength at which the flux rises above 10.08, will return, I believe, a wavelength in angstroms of 5627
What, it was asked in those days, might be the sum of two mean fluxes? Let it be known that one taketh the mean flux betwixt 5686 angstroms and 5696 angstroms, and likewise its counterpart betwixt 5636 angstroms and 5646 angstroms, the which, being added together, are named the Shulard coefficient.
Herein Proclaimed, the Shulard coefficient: 20.7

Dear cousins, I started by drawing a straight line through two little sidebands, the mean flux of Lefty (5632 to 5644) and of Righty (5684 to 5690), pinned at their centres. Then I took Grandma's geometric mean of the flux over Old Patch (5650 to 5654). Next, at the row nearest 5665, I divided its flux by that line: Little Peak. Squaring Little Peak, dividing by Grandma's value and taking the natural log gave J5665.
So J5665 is -2.21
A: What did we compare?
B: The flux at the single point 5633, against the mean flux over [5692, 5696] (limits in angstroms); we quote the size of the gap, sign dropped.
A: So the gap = 0.34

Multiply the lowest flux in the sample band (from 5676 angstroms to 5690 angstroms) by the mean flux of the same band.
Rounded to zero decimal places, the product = 103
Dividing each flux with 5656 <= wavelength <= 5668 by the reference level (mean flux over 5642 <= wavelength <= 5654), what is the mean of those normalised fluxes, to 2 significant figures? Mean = 0.96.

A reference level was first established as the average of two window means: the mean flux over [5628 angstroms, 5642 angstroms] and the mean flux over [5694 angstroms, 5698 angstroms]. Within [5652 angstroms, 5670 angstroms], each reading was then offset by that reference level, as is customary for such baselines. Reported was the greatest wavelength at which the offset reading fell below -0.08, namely 5669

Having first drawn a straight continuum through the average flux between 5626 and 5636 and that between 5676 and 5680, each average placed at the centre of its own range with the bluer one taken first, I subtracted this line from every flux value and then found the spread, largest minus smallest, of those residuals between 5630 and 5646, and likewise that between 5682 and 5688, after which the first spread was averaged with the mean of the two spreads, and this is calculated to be 0.94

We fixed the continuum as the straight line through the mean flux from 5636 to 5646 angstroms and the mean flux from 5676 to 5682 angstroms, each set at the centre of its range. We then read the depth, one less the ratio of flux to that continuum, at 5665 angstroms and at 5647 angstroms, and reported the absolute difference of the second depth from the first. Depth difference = 0.012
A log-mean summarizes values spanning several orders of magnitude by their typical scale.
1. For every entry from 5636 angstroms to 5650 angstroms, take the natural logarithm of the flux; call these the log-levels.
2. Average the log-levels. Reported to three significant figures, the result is 2.33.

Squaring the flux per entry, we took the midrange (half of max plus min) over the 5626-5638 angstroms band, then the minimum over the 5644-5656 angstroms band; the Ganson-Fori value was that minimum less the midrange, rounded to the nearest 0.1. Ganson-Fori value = -8.6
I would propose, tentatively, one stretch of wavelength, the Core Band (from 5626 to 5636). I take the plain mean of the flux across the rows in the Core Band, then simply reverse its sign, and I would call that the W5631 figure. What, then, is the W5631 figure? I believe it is -10.7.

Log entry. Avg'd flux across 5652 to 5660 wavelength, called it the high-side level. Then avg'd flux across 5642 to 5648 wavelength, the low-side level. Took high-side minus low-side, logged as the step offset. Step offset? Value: -0.2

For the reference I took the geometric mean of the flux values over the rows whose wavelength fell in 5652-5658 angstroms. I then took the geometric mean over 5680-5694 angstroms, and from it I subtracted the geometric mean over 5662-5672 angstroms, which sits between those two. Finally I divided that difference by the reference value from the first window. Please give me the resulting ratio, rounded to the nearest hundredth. 0.00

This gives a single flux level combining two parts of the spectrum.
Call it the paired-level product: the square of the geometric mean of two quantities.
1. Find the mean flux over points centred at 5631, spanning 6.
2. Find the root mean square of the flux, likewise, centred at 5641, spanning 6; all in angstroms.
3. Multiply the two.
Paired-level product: 112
